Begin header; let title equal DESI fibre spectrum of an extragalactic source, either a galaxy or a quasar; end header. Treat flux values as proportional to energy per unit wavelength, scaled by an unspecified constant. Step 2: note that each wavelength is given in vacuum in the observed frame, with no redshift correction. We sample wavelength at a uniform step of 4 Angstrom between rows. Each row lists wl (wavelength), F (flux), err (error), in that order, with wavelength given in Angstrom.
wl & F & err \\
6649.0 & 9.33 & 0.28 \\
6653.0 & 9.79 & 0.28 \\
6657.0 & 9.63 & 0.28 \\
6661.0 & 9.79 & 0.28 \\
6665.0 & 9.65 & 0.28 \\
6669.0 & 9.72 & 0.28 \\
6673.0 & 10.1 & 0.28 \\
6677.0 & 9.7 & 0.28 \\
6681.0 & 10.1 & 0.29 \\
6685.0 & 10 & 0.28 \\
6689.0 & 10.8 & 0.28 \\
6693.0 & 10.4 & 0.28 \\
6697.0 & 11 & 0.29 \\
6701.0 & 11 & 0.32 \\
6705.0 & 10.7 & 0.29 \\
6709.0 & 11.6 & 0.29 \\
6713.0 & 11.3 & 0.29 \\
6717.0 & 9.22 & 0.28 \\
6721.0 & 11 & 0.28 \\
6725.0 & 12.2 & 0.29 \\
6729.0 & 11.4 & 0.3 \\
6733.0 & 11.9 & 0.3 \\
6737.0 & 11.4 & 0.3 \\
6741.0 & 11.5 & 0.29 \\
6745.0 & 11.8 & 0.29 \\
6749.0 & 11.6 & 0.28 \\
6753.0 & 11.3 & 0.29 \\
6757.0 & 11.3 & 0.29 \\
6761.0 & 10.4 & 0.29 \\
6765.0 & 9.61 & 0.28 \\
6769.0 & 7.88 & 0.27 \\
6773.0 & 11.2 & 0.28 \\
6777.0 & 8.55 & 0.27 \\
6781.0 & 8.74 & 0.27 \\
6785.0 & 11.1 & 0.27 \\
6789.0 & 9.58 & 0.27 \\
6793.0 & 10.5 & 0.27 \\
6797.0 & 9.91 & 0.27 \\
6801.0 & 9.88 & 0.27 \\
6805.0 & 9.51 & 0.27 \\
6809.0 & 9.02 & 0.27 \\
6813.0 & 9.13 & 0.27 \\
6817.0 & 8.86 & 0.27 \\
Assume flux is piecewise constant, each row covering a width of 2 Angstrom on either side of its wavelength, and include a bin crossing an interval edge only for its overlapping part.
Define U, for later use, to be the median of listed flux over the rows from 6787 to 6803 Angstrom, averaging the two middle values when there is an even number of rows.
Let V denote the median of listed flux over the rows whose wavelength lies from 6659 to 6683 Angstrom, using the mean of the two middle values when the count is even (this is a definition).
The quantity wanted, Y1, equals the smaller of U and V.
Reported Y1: 9.8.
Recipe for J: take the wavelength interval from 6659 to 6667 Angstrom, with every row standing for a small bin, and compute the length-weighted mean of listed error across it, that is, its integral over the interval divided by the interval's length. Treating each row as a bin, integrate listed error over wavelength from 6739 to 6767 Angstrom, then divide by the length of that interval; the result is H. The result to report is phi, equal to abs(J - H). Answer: 0.007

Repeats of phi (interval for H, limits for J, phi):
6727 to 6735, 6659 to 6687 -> 0.019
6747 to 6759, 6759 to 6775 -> 0.007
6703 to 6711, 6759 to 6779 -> 0.012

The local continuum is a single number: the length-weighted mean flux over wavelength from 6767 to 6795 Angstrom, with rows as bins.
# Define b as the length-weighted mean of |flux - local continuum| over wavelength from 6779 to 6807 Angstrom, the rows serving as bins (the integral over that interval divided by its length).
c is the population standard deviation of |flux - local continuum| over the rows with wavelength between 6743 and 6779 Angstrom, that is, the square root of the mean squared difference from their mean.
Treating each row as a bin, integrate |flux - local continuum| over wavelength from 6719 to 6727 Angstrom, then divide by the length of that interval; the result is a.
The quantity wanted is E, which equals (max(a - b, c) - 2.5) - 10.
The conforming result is -11.11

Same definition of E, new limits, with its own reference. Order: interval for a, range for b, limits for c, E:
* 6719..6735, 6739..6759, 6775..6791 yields -11.99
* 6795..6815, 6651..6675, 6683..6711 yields -12.03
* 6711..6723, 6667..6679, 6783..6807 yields -11.55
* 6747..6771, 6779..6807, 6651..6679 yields -11.76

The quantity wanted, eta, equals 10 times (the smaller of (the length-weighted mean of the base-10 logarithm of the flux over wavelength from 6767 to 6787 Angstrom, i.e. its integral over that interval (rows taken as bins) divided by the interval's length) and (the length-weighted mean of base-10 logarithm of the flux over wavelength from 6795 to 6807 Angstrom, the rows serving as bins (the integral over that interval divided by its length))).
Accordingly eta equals 9.7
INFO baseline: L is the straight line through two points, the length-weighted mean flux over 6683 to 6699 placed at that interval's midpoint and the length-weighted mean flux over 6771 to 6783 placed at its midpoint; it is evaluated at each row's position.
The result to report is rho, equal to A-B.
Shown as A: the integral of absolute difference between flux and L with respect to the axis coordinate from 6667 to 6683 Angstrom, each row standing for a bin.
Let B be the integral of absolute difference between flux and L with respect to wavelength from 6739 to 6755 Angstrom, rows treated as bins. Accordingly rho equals -13.5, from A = 13.5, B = 27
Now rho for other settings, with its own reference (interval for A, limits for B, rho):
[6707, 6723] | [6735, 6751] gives -10.1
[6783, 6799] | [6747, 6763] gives -7.0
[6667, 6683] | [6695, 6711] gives 2.7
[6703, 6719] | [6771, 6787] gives -5.5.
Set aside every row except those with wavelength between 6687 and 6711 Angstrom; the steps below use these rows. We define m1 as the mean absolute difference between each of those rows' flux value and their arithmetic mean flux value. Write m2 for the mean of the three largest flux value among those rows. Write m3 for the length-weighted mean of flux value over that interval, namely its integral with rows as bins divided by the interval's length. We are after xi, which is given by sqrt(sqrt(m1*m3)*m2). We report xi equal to 4.4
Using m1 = 0.28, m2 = 11.2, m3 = 10.9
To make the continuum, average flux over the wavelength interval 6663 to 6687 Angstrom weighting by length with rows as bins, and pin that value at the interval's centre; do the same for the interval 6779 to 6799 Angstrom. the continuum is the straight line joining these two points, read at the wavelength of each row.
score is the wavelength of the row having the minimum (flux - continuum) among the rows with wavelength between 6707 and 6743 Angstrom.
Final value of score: 6717.0 Angstrom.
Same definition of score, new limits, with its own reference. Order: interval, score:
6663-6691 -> 6665.0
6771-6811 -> 6777.0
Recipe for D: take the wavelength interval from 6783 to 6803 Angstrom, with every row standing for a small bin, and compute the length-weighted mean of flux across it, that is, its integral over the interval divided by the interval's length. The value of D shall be 10.2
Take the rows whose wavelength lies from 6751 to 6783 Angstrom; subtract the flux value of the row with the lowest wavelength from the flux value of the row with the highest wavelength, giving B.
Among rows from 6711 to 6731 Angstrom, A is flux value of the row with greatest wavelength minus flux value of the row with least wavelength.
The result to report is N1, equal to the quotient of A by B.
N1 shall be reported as 0.0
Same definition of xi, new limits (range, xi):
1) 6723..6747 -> 4.6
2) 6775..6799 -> 5.4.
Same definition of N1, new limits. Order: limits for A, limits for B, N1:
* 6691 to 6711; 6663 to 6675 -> 2.7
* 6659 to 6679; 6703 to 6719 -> 0.1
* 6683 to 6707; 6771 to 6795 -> -1.0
